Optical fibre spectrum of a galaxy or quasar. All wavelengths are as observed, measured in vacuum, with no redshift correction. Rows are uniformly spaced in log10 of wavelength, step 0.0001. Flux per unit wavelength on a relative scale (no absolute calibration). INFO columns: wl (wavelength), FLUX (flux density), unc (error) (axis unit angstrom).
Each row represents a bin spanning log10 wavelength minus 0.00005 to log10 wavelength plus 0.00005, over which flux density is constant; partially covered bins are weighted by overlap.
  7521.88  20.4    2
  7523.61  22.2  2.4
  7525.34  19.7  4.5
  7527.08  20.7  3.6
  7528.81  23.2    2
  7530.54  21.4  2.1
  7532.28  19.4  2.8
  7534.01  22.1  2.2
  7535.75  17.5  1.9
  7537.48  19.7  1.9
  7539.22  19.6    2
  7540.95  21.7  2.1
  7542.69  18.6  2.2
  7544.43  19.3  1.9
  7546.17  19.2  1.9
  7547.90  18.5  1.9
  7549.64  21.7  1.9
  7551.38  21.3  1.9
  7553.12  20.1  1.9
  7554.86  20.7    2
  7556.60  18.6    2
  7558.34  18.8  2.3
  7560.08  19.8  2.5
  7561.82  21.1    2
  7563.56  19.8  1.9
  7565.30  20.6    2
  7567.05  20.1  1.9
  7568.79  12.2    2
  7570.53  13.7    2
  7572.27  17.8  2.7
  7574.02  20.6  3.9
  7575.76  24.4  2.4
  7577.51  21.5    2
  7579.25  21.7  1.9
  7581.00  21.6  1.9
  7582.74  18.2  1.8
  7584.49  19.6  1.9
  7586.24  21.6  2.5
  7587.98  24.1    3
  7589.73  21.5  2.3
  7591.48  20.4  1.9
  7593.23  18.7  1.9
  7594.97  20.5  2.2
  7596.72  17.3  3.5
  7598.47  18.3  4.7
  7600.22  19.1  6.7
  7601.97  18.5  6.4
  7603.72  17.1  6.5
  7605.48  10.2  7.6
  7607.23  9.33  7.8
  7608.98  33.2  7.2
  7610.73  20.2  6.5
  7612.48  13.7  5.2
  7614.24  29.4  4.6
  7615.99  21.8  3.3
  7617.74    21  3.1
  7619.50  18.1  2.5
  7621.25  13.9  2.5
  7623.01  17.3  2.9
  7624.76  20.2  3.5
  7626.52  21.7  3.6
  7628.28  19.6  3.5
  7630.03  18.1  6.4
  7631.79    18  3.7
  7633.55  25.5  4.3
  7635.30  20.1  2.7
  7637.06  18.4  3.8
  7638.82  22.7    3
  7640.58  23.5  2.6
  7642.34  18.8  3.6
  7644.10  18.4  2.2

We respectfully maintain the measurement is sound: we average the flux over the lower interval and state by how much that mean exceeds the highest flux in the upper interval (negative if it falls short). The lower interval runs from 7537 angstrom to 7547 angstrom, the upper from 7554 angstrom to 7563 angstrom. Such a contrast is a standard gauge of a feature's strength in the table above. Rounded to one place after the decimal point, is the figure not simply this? -1.4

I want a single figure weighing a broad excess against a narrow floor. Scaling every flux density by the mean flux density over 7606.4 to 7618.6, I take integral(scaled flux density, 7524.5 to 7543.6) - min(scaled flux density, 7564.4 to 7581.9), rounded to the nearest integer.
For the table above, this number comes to 18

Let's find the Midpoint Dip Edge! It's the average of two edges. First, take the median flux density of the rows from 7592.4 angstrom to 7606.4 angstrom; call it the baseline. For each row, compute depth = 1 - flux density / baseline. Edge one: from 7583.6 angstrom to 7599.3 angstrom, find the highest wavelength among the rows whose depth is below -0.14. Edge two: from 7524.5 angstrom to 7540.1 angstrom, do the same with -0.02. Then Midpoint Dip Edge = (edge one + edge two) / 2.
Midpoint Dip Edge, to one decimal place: 7564.5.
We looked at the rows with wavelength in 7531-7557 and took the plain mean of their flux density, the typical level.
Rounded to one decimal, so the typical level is 19.9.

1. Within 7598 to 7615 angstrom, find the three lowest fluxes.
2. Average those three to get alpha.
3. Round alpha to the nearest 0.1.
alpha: 11.1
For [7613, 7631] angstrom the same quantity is 16.4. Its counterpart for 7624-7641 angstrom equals 18.2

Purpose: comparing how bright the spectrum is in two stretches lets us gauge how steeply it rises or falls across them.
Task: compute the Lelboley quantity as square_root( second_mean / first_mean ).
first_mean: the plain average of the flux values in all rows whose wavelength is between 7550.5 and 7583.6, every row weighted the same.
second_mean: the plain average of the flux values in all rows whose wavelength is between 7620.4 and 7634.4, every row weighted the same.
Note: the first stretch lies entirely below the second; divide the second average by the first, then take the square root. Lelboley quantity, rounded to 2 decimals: 0.99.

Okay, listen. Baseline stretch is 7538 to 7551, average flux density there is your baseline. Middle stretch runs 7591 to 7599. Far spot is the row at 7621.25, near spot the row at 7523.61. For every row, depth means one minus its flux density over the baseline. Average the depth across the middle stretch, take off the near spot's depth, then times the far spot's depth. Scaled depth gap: 0.048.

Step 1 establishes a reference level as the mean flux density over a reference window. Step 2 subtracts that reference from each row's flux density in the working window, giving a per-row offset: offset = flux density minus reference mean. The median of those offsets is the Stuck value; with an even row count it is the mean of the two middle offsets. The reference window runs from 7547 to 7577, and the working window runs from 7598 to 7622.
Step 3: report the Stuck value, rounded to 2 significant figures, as -1.0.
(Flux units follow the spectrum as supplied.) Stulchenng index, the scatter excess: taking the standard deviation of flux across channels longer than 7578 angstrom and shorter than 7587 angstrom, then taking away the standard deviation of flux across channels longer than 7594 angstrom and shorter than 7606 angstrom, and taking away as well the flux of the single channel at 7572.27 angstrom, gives -19.5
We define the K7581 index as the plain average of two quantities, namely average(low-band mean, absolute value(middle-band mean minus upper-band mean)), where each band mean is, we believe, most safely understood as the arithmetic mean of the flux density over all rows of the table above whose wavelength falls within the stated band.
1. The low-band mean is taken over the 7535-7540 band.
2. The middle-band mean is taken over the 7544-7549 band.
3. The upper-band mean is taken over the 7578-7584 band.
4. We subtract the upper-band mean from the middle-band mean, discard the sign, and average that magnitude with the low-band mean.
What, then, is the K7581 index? 10.2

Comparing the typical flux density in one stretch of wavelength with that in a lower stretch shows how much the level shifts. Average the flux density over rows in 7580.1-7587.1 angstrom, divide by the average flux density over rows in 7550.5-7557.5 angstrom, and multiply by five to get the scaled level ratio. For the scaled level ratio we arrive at 5.02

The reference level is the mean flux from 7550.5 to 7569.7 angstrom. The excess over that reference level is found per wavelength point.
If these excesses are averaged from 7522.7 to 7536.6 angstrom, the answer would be 1.4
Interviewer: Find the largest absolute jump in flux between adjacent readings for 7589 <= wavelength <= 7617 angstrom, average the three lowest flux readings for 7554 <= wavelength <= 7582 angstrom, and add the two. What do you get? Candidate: 38.4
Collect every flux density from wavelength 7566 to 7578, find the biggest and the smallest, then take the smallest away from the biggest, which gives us 12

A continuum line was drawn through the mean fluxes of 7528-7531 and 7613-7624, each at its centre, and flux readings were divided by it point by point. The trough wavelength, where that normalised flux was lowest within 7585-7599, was 7596.72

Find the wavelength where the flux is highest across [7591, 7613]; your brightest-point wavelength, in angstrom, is 7608.98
